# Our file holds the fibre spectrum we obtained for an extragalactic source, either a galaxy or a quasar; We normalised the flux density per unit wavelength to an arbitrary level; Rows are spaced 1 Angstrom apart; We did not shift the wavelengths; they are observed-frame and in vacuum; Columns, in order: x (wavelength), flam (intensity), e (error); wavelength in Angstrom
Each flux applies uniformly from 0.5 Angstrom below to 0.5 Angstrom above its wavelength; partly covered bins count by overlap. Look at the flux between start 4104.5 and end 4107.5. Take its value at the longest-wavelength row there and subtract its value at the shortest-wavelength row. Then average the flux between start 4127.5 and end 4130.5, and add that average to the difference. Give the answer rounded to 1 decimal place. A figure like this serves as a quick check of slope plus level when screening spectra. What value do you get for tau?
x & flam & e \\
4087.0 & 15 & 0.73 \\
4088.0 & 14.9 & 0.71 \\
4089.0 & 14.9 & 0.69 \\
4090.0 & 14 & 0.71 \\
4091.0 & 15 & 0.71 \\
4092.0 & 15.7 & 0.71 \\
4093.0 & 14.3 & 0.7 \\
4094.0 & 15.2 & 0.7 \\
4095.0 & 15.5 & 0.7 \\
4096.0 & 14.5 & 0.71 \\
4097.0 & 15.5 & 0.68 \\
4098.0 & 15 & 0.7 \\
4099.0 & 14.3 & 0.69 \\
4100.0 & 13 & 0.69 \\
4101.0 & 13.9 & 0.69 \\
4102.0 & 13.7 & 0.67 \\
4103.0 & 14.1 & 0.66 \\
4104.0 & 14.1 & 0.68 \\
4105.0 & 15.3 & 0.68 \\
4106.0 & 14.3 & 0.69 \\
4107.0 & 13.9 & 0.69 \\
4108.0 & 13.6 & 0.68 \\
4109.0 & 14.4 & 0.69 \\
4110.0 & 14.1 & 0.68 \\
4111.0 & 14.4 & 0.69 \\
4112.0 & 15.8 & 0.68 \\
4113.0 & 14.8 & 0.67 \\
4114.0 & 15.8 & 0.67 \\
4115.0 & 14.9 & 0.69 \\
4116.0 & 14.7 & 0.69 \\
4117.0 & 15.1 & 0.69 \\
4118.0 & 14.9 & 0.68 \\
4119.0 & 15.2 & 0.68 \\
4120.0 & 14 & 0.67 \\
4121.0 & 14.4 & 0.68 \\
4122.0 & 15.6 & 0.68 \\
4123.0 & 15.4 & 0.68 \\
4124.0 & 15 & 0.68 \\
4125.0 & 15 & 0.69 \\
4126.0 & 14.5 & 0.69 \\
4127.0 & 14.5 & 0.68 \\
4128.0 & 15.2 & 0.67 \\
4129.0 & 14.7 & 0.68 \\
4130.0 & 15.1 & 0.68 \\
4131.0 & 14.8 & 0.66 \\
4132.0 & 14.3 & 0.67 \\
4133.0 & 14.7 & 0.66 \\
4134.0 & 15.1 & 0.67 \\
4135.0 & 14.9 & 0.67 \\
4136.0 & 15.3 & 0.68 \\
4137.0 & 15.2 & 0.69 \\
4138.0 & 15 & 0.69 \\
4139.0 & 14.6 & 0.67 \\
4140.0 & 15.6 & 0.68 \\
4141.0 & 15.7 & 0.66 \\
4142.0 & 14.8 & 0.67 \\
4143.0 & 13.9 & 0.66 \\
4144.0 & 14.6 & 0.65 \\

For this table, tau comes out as 13.6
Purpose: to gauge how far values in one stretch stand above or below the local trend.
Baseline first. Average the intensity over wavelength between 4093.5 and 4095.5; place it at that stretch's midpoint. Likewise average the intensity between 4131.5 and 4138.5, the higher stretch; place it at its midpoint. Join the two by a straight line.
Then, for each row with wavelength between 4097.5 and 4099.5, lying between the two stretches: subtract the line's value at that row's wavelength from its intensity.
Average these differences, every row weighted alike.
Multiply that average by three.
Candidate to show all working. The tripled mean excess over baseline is -2.0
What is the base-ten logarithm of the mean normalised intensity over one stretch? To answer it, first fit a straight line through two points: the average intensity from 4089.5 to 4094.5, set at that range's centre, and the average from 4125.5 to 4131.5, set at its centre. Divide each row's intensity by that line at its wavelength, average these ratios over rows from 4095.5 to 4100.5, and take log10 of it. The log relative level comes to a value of -0.011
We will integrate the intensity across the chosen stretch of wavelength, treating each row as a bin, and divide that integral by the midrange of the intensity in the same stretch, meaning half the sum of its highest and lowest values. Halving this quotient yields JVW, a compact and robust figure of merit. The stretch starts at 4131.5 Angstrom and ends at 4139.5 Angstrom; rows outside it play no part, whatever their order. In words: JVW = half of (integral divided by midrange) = 4.02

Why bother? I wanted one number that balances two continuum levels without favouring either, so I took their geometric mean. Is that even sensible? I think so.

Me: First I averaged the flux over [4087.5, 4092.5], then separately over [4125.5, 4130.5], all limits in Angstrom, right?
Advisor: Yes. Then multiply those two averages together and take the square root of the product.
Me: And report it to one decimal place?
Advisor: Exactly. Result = 14.8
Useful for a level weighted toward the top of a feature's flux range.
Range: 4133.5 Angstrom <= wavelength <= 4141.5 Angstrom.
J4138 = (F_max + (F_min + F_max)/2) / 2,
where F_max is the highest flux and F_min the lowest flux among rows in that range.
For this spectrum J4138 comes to 15.4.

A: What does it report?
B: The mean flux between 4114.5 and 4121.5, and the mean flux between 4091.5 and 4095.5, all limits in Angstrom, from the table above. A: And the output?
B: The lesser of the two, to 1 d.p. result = 14.7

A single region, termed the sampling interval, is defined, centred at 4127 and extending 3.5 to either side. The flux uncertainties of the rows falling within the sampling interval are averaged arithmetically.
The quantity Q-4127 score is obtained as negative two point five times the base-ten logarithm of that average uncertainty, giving 0.416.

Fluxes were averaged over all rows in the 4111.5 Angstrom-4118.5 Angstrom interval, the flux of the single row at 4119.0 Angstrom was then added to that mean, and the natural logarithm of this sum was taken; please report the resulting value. 3.41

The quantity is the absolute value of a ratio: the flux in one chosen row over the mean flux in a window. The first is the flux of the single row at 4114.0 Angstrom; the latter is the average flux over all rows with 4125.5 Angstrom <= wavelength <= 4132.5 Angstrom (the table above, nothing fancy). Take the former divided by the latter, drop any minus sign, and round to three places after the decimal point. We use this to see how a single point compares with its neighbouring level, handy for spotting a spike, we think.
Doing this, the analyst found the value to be 1.073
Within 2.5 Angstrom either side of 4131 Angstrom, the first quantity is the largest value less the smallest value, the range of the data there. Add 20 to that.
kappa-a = 20.8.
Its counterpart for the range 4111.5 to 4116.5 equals 21.1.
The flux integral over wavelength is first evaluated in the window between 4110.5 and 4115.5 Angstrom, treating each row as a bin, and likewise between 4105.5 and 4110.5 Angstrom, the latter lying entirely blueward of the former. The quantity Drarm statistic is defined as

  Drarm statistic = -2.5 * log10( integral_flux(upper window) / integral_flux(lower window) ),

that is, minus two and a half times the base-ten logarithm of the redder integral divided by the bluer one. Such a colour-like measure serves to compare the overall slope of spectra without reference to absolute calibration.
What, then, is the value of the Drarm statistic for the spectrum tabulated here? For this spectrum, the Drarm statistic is -0.08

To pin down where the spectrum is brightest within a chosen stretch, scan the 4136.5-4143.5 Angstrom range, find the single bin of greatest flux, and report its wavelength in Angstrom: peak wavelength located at 4141.0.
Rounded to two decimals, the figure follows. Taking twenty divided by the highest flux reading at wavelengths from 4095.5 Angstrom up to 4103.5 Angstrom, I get 1.29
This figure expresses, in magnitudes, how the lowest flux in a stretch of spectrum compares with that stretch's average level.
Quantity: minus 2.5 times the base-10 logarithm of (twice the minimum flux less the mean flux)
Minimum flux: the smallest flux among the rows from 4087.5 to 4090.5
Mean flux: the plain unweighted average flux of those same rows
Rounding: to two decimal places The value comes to -2.82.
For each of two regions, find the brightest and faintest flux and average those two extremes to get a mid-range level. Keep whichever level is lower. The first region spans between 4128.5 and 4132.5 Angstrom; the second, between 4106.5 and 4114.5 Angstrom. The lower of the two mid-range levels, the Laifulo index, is 14.7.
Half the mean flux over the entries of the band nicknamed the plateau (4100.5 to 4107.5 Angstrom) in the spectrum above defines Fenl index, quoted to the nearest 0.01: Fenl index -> 7.09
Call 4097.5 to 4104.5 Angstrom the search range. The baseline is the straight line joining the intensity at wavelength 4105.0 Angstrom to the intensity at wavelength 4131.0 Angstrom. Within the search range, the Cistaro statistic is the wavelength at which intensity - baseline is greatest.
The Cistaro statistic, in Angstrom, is 4098.0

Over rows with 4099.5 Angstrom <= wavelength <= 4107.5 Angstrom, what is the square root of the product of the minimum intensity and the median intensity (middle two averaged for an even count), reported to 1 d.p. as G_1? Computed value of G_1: 13.5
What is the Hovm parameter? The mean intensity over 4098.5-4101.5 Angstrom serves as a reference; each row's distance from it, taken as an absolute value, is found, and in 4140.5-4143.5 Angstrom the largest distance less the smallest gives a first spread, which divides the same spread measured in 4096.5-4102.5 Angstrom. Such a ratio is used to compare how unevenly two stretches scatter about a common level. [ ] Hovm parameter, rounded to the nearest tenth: 1.0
